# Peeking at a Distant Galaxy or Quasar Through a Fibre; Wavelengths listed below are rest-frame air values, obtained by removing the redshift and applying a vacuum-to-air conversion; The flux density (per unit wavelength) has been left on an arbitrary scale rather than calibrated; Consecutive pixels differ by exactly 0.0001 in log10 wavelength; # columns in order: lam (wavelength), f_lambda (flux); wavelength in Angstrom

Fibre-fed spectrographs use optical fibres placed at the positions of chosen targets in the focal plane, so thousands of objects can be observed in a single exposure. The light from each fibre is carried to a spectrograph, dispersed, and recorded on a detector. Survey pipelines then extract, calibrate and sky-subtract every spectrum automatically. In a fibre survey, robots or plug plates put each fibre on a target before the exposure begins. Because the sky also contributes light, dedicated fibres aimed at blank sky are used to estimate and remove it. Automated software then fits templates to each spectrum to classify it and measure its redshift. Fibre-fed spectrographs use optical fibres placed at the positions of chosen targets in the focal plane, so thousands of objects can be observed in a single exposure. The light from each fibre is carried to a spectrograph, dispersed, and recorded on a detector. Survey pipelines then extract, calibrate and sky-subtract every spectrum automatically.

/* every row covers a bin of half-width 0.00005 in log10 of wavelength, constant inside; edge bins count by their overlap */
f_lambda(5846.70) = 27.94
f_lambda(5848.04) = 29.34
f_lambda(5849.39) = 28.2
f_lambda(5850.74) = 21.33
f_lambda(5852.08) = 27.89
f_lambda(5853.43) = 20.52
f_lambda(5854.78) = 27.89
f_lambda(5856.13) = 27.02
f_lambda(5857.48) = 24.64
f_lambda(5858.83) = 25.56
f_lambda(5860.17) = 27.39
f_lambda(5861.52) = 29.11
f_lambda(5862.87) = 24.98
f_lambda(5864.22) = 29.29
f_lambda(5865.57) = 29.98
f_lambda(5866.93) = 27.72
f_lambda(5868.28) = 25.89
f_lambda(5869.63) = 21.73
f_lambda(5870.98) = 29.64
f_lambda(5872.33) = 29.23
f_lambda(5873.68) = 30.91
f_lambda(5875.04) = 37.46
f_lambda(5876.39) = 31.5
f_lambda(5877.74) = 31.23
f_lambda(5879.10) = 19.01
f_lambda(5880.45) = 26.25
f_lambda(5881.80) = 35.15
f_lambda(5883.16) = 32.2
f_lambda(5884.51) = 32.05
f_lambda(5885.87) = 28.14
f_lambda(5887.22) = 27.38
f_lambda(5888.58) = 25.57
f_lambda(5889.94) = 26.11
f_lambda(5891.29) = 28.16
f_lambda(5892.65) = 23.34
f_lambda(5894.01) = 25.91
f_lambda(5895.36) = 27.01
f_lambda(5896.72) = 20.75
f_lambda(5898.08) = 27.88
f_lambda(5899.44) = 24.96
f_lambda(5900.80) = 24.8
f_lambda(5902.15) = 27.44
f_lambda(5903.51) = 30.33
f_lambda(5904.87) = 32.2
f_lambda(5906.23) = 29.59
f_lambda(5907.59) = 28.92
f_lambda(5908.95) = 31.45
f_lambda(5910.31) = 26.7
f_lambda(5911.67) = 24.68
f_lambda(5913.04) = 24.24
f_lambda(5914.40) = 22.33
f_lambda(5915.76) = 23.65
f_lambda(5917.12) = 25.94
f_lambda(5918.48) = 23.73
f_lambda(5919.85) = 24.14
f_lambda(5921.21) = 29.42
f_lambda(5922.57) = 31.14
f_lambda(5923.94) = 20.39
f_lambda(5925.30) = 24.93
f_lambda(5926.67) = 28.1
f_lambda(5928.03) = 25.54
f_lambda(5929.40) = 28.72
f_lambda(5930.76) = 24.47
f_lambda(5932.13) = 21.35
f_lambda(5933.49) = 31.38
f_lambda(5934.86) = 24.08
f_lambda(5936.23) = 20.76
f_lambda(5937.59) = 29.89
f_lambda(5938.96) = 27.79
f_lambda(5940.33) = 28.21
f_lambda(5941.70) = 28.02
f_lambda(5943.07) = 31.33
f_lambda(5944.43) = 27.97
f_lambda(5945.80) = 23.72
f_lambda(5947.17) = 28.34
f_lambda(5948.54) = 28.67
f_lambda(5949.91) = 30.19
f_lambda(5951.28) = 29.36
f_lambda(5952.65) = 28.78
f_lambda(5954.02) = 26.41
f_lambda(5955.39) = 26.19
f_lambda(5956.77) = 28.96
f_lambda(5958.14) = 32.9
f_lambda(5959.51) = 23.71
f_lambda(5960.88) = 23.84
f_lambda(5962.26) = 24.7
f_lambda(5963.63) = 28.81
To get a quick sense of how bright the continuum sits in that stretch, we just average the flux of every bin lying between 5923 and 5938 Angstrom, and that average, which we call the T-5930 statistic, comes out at 25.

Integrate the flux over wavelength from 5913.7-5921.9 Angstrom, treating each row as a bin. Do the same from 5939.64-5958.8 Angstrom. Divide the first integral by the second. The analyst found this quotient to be 0.37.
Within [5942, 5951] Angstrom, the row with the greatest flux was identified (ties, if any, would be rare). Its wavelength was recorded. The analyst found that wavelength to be 5943.07 Angstrom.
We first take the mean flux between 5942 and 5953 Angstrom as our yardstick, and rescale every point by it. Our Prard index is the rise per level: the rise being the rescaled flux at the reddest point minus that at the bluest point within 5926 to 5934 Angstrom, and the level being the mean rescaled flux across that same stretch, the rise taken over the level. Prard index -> 0.12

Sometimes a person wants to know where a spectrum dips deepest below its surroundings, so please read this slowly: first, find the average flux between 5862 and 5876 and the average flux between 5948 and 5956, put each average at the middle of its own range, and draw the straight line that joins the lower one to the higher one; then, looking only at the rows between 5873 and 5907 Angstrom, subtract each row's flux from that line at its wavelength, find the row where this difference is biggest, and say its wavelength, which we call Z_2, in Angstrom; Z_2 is 5879.10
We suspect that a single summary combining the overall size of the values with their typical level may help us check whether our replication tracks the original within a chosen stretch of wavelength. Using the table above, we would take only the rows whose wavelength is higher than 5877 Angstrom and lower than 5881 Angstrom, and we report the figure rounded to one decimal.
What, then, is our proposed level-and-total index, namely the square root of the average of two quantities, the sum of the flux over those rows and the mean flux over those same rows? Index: 7.1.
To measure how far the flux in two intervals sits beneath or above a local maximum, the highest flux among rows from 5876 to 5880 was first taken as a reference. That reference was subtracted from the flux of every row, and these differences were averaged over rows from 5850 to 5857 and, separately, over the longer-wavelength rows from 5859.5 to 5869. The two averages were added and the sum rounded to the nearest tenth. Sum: -10.3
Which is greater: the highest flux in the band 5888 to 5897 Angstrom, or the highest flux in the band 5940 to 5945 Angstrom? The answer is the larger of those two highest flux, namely 31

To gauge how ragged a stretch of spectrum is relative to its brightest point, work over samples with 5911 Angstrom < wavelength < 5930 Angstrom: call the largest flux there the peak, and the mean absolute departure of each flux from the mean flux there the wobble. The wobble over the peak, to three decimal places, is 0.073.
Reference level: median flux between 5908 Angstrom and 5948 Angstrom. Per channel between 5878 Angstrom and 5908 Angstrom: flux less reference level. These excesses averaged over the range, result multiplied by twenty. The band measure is 30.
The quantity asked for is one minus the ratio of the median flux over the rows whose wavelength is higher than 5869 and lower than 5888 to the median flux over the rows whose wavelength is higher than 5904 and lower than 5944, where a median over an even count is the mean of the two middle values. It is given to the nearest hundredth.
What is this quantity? -0.13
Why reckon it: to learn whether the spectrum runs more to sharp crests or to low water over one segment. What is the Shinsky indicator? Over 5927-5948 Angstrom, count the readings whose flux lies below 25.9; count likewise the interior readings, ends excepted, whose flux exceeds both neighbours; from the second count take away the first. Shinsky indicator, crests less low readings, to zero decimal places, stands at -1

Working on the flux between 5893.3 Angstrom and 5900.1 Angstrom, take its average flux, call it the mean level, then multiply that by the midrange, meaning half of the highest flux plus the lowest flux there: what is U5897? 615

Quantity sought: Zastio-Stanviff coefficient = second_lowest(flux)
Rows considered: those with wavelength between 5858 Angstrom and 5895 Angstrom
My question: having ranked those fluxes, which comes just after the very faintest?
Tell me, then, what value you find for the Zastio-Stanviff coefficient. 21.73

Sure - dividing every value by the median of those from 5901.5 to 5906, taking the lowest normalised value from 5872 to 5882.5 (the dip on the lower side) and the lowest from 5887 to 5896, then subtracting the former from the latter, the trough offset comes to 0.14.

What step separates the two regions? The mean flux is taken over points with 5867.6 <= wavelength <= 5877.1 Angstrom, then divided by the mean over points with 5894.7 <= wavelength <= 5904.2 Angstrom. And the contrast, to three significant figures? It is 1.13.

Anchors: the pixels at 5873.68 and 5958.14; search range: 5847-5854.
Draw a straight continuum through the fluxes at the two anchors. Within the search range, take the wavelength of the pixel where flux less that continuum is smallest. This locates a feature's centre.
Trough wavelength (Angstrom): 5853.43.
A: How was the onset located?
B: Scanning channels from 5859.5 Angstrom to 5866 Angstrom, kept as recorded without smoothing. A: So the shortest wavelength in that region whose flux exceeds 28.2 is 5861.52 Angstrom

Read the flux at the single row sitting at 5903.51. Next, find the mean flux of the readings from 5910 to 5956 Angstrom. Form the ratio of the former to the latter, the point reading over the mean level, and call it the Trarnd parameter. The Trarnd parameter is 1.15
